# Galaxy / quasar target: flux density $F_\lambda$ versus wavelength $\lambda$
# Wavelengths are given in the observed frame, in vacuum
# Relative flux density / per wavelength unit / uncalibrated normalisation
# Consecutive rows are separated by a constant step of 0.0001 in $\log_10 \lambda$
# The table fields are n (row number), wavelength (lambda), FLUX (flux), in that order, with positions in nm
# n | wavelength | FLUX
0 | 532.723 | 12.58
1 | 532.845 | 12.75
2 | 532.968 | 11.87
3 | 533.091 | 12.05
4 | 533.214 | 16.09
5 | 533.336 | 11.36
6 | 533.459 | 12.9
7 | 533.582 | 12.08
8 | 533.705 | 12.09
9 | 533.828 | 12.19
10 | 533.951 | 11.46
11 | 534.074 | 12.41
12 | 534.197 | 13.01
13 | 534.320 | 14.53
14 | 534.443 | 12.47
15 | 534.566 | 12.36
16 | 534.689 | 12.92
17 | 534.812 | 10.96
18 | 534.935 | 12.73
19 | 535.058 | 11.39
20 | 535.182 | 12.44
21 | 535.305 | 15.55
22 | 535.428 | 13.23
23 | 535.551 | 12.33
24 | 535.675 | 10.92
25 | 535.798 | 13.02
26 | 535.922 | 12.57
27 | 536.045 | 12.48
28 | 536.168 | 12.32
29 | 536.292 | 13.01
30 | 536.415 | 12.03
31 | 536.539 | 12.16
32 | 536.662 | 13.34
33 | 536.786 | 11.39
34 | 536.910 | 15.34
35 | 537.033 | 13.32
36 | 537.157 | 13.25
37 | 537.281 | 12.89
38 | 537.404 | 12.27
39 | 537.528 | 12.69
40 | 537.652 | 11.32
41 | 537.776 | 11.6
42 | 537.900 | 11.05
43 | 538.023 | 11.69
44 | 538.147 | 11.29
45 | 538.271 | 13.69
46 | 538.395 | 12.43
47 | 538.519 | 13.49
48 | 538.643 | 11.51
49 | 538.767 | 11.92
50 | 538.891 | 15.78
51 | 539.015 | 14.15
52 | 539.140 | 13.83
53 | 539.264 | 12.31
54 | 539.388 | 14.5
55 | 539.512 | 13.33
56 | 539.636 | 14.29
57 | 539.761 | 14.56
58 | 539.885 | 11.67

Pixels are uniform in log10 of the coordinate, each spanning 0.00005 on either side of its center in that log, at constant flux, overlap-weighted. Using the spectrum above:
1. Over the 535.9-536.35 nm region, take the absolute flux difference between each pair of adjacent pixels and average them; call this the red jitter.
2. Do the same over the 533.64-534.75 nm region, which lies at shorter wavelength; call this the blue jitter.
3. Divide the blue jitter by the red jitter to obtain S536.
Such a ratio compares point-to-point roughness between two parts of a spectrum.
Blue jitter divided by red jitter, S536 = 2.6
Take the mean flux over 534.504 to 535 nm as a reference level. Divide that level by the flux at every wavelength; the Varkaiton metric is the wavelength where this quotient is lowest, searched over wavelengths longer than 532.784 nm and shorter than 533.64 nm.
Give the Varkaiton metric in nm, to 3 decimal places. 533.214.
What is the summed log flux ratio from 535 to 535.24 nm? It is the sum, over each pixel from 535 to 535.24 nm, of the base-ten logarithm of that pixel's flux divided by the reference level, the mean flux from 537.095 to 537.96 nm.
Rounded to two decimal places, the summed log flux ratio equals -0.02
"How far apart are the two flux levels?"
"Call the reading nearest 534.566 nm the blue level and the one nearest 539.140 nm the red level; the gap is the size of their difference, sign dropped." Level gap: 1.5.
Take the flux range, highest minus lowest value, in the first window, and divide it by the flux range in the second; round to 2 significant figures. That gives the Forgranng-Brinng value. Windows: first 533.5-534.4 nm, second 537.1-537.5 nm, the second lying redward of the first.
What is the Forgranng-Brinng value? 3.1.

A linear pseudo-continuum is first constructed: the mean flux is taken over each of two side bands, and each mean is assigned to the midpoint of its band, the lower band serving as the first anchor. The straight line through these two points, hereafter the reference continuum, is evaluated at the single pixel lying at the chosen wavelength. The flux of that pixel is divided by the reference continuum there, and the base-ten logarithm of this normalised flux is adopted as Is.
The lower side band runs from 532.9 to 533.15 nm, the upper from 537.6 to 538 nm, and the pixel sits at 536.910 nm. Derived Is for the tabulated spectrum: 0.13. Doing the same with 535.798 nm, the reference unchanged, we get 0.05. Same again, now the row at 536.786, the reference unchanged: 0.00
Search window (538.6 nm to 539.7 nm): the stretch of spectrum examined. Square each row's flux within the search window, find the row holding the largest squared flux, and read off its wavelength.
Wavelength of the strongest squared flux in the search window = 538.891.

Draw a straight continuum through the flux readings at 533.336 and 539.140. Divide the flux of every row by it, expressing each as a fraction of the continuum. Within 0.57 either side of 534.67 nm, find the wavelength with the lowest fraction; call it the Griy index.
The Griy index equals 534.812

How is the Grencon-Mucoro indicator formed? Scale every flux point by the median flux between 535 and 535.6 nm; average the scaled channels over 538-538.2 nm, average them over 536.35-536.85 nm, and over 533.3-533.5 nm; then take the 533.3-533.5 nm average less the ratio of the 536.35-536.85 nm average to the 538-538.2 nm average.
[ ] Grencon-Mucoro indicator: -0.09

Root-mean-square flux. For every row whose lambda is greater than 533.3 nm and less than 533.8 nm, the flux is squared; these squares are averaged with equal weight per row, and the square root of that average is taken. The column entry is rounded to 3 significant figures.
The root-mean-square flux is 12.1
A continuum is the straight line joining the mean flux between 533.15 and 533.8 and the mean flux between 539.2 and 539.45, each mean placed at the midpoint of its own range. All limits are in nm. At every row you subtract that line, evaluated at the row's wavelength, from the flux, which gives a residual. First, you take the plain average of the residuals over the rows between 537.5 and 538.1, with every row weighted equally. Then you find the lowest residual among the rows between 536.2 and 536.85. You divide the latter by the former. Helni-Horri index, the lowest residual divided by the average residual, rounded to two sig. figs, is 1.1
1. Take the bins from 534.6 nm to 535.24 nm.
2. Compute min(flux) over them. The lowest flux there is 10.96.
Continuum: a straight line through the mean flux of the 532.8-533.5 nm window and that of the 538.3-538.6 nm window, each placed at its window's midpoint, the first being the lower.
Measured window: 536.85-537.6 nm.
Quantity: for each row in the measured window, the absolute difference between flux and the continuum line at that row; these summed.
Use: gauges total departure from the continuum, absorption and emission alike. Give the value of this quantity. 4.1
